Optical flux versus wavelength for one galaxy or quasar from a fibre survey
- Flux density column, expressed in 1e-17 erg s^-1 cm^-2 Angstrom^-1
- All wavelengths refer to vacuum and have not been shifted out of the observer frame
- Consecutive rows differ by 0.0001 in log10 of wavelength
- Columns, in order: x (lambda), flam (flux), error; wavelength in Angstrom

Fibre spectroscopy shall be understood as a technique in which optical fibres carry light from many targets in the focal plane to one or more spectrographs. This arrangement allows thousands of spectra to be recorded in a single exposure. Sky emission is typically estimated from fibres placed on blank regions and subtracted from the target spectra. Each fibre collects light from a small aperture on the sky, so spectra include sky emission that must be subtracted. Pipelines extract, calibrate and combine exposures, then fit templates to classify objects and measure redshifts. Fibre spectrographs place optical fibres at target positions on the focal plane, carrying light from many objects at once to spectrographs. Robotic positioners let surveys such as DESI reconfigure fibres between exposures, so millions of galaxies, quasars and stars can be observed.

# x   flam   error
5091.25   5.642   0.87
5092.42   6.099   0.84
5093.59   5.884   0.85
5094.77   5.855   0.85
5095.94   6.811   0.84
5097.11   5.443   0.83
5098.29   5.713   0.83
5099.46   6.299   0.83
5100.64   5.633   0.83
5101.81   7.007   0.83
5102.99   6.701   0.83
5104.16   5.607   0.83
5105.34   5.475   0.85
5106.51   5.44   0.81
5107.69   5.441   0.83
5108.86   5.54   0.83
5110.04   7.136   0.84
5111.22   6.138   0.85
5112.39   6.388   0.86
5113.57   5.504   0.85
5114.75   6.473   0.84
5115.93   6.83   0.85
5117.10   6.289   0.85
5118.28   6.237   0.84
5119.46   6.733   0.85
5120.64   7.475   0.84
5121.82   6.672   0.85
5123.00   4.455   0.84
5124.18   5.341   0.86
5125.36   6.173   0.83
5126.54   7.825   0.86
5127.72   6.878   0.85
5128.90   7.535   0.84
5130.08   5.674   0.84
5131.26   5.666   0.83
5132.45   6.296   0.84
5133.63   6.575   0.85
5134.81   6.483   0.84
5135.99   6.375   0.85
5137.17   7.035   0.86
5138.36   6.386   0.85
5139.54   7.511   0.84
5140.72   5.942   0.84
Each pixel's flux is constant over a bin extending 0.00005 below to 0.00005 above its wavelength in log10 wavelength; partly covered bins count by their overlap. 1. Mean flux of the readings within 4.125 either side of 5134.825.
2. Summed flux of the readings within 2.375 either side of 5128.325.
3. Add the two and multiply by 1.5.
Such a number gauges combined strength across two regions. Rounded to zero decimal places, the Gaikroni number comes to 51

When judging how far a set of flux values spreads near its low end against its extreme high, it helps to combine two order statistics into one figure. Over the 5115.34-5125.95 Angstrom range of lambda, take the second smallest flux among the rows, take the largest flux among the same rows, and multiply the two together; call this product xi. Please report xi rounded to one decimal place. 39.9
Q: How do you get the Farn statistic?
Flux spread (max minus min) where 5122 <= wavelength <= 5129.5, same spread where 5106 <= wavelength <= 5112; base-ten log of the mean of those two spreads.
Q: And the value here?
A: 0.40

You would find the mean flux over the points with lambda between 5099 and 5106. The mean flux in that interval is 6.1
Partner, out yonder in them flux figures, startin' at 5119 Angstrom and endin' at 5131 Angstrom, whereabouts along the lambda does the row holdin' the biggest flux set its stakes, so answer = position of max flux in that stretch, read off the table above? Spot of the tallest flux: 5126.54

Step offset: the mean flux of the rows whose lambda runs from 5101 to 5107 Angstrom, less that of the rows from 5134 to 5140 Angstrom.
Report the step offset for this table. -0.7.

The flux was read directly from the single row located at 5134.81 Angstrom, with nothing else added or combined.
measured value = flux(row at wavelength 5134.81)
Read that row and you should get 6.483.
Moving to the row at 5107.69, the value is 5.441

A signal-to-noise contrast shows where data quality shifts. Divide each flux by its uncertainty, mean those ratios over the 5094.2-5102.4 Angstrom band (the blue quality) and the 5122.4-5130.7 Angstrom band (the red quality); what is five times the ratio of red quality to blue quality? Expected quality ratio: 5.06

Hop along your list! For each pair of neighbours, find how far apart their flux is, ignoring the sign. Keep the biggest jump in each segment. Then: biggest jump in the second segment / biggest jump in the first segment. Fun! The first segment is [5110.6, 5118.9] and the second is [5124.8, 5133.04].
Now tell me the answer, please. 1.92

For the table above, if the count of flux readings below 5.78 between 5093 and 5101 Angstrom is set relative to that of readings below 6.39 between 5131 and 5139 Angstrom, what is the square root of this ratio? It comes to 0.9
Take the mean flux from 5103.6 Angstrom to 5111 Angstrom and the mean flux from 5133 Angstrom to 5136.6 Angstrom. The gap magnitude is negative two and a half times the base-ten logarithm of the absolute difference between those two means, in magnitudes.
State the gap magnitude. 0.4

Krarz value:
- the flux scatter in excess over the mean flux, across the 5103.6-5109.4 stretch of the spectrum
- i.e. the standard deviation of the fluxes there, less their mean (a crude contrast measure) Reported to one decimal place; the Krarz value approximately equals -5.4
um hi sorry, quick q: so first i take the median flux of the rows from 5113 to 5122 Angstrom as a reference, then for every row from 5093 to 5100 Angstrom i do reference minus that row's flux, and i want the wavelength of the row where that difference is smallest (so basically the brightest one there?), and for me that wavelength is 5095.94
